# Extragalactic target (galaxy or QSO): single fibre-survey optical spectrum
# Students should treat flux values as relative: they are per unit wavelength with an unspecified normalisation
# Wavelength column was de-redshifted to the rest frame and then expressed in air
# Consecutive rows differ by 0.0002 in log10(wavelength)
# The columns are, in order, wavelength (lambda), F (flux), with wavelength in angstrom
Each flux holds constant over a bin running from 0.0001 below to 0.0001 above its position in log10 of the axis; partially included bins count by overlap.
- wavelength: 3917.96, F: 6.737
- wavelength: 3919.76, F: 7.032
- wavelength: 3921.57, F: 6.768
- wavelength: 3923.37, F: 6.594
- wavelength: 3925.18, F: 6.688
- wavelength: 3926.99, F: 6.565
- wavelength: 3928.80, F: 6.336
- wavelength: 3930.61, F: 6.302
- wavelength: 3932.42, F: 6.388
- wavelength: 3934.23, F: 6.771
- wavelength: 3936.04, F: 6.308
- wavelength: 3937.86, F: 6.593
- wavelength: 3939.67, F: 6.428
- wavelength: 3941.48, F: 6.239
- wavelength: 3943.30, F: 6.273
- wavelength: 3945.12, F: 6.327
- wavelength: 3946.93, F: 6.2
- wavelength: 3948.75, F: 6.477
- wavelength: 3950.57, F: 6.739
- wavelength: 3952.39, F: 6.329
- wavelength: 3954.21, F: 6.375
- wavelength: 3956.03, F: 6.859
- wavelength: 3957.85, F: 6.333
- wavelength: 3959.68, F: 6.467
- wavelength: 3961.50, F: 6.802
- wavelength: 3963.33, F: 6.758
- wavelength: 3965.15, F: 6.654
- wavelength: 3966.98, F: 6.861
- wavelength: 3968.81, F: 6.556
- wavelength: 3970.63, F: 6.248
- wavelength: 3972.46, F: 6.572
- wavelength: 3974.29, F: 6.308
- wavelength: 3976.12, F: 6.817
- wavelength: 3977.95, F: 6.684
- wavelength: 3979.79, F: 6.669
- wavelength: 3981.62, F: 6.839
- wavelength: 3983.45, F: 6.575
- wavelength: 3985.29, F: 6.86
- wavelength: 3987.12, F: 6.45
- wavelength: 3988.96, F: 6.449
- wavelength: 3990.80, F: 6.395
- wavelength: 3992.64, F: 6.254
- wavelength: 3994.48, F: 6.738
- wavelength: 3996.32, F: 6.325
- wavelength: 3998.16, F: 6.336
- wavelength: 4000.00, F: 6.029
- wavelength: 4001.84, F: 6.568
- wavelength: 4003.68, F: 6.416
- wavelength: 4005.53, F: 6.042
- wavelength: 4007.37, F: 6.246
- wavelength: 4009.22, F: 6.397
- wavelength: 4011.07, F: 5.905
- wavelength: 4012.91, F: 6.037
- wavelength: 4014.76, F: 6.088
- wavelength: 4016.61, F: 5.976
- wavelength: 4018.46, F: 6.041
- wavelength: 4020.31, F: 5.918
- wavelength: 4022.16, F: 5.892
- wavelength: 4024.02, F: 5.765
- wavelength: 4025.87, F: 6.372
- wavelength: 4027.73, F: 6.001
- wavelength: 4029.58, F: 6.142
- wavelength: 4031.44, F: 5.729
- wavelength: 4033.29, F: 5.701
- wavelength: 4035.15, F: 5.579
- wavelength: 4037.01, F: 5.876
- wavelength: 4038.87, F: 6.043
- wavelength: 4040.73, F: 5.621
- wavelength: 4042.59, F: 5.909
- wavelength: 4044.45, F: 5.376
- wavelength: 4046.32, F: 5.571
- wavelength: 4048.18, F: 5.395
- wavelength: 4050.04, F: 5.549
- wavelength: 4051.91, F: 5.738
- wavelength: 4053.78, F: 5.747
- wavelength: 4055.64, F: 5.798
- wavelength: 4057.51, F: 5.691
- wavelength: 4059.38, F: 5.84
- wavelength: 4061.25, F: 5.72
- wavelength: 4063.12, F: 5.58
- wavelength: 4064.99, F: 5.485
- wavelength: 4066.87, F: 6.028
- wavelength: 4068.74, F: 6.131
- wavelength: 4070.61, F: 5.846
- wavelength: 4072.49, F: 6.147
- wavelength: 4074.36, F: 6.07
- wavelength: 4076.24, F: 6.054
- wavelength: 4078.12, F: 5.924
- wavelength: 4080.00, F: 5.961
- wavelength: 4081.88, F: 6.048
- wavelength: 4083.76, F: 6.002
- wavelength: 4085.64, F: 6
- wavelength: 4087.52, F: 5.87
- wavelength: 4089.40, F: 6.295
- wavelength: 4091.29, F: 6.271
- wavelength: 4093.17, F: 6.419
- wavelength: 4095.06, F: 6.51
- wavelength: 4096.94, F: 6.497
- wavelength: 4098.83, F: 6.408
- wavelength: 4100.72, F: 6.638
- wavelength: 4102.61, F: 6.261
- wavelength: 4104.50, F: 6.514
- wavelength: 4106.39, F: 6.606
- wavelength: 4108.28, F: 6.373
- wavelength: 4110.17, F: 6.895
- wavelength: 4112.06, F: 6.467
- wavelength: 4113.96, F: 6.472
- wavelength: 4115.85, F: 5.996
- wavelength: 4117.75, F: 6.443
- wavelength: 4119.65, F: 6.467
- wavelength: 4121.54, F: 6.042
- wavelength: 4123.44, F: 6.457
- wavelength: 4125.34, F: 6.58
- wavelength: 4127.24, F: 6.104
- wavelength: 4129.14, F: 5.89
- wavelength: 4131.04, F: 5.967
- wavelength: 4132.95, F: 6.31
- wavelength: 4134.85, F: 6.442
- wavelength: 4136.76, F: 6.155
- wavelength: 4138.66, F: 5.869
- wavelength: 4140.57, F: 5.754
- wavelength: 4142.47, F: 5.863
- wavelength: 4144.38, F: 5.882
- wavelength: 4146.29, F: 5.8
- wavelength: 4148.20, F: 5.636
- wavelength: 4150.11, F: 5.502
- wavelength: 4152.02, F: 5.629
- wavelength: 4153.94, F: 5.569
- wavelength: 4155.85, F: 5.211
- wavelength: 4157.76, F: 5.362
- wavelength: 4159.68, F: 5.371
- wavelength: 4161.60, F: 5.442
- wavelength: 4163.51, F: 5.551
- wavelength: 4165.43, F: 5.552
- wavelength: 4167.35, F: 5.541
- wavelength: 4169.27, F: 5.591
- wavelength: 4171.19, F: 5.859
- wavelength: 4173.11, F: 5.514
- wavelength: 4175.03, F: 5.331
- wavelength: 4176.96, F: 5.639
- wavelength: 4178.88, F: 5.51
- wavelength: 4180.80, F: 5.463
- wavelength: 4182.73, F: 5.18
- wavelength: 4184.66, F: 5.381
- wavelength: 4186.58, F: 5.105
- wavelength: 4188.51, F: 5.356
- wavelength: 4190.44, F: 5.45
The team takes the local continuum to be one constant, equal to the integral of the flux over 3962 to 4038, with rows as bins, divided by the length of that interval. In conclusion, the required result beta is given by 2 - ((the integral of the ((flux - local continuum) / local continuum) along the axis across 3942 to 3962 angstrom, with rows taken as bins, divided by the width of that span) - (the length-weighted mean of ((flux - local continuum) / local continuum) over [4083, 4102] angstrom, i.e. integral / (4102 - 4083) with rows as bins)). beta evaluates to 1.97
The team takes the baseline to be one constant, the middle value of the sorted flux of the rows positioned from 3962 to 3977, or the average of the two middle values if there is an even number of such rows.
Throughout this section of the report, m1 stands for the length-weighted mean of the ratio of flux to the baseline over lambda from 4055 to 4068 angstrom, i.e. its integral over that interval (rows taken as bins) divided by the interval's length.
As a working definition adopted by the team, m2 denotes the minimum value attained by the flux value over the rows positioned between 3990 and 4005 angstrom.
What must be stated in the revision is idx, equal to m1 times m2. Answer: 5.23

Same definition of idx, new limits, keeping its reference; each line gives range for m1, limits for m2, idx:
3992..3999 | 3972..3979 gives 6.12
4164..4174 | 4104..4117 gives 5.08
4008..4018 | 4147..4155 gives 5.06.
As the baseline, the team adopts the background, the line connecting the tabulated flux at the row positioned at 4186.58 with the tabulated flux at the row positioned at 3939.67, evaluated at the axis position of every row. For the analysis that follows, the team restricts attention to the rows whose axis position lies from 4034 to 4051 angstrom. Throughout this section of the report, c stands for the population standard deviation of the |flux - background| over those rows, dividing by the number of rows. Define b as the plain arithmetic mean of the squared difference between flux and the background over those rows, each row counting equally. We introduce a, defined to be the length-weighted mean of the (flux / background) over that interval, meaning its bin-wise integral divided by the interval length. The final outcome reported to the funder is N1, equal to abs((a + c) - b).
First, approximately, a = 0.96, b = 0.09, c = 0.15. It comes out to 1.03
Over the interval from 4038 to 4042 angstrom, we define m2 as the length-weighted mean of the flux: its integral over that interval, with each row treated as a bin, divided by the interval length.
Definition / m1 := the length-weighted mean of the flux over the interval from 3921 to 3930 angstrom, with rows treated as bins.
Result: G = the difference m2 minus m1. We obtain -0.7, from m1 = 6.6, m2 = 5.84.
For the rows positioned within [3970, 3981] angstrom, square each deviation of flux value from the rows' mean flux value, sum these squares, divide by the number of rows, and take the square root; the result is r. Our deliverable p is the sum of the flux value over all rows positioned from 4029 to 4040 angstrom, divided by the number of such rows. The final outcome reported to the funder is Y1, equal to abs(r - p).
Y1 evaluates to 5.6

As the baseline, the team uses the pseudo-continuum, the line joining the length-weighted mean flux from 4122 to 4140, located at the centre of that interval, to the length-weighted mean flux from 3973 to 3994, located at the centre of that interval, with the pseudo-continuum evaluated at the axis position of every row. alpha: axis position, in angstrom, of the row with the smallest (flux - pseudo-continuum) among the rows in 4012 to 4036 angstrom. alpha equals 4035.15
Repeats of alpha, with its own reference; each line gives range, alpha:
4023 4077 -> 4044.45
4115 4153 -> 4150.11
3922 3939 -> 3930.61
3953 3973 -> 3970.63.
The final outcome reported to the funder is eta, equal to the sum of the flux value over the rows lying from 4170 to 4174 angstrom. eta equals 11.4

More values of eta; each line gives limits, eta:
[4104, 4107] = 13.1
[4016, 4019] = 12.0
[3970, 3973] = 12.8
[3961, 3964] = 13.6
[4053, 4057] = 11.5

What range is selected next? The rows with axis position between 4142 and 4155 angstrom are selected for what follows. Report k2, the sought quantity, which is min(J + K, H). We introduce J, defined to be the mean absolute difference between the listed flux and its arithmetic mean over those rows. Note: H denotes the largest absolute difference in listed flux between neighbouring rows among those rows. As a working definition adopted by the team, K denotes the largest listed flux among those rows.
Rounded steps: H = 0.164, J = 0.129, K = 5.882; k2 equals 0.164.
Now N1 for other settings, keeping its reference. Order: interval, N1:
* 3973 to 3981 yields 1.07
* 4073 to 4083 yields 1.00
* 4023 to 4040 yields 1.06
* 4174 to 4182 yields 1.05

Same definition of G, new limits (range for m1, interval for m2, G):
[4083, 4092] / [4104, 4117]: 0.4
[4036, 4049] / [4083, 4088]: 0.3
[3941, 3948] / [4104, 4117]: 0.2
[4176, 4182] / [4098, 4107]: 1.0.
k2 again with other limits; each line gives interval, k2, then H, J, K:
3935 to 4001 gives 0.526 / 0.526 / 0.196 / 6.861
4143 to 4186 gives 0.358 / 0.358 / 0.136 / 5.882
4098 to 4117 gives 0.522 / 0.522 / 0.163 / 6.895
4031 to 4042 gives 0.422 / 0.422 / 0.134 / 6.043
